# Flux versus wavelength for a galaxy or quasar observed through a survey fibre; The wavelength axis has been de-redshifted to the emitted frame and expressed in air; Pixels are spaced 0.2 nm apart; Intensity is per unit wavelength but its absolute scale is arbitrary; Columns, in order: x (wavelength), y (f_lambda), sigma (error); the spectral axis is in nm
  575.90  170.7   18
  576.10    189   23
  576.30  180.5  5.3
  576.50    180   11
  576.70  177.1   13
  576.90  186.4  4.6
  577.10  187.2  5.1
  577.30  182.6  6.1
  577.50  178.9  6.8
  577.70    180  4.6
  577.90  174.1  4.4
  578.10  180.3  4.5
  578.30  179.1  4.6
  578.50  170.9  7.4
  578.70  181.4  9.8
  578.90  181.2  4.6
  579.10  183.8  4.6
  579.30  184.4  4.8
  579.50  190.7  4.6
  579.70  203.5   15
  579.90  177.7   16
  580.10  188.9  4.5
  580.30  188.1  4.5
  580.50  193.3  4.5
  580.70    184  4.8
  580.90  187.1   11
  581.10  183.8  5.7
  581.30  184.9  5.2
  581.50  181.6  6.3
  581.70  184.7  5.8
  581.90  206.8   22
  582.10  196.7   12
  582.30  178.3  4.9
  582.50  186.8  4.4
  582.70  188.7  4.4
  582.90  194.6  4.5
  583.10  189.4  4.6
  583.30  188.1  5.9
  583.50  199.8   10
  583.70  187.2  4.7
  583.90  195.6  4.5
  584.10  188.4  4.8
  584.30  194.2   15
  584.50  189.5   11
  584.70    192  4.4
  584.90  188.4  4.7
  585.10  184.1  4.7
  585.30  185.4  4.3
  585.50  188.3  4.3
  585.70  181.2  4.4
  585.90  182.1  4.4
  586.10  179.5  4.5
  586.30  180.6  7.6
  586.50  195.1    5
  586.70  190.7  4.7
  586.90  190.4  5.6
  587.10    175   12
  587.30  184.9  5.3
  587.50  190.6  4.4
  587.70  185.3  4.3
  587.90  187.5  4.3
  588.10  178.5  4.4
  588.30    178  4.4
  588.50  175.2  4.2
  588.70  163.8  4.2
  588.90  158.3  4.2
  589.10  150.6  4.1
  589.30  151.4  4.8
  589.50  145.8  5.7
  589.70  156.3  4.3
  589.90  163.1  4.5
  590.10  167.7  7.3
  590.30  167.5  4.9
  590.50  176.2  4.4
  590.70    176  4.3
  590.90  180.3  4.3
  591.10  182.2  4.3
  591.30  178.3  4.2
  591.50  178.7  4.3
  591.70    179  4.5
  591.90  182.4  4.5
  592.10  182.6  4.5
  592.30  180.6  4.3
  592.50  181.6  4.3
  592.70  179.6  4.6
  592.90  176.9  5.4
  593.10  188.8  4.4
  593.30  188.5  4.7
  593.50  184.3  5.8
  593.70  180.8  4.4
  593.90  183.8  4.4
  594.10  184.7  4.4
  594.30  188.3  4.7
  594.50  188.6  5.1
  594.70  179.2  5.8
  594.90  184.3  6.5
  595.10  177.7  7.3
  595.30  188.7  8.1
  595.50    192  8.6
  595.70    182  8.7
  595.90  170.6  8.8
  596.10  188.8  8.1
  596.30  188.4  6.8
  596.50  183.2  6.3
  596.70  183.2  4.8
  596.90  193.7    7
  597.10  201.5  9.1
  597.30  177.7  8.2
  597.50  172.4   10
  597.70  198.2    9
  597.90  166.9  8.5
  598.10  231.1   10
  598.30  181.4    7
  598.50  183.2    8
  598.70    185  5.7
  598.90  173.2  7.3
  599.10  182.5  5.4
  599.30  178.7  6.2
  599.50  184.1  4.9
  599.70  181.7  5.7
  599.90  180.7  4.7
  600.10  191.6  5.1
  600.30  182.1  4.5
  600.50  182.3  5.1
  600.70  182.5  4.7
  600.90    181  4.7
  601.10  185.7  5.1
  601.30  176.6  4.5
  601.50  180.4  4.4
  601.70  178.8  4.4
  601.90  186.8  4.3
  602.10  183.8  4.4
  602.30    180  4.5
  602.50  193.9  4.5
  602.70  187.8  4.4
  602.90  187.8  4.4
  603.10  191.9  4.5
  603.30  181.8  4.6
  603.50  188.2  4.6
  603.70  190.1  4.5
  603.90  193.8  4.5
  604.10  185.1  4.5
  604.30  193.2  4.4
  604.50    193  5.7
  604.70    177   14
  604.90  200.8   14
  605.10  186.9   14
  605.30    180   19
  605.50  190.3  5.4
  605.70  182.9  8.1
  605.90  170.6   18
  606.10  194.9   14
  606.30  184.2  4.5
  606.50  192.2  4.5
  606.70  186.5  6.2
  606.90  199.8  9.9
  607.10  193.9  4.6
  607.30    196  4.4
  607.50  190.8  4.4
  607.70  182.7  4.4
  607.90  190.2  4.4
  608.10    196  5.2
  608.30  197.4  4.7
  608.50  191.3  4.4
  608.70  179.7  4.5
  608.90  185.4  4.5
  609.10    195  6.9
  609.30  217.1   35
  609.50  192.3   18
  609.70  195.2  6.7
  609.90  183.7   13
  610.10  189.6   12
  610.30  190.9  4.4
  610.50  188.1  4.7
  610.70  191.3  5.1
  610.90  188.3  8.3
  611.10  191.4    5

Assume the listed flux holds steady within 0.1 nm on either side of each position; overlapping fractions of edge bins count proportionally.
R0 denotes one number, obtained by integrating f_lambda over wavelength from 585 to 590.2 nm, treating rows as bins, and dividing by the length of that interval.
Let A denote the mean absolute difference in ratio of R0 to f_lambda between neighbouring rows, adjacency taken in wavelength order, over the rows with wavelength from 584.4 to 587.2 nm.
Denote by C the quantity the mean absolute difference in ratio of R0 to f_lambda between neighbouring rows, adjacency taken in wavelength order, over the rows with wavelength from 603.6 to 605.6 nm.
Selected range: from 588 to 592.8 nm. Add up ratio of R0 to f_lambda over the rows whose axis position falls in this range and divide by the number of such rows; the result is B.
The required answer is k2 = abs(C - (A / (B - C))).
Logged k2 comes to 0.026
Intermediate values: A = 0.02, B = 1.030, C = 0.051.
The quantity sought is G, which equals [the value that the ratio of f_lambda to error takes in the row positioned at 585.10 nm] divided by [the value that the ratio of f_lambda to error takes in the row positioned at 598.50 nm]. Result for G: 1.71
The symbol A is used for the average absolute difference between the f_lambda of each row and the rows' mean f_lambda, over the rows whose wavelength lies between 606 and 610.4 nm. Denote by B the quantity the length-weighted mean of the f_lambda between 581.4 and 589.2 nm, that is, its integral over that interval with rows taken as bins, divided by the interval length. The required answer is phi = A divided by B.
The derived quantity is 0.028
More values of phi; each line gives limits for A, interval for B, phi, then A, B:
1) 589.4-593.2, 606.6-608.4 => 0.041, 7.8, 193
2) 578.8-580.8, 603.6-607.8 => 0.028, 5.3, 189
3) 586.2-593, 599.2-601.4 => 0.051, 9.2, 182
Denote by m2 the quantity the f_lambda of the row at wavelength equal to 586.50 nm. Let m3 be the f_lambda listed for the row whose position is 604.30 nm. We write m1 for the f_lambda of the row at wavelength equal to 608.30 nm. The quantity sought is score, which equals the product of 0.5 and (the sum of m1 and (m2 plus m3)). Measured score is 293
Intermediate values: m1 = 197.4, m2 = 195.1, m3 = 193.2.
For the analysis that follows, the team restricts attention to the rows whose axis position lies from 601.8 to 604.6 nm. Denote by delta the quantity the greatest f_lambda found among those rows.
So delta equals 193.9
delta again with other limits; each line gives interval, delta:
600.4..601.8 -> 185.7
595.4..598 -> 201.5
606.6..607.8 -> 199.8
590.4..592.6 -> 182.6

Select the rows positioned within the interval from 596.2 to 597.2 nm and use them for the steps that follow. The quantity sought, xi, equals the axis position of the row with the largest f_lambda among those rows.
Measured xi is 597.10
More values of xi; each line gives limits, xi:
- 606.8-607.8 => 606.90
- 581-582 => 581.90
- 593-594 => 593.10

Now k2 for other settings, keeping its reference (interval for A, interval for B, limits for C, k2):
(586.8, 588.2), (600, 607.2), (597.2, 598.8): 0.071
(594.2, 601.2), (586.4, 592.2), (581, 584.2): 0.016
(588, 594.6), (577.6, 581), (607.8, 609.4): 0.017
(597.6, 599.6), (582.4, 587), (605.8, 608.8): 0.065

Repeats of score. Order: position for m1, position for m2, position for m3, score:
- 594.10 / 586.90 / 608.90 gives 280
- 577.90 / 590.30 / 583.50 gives 271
